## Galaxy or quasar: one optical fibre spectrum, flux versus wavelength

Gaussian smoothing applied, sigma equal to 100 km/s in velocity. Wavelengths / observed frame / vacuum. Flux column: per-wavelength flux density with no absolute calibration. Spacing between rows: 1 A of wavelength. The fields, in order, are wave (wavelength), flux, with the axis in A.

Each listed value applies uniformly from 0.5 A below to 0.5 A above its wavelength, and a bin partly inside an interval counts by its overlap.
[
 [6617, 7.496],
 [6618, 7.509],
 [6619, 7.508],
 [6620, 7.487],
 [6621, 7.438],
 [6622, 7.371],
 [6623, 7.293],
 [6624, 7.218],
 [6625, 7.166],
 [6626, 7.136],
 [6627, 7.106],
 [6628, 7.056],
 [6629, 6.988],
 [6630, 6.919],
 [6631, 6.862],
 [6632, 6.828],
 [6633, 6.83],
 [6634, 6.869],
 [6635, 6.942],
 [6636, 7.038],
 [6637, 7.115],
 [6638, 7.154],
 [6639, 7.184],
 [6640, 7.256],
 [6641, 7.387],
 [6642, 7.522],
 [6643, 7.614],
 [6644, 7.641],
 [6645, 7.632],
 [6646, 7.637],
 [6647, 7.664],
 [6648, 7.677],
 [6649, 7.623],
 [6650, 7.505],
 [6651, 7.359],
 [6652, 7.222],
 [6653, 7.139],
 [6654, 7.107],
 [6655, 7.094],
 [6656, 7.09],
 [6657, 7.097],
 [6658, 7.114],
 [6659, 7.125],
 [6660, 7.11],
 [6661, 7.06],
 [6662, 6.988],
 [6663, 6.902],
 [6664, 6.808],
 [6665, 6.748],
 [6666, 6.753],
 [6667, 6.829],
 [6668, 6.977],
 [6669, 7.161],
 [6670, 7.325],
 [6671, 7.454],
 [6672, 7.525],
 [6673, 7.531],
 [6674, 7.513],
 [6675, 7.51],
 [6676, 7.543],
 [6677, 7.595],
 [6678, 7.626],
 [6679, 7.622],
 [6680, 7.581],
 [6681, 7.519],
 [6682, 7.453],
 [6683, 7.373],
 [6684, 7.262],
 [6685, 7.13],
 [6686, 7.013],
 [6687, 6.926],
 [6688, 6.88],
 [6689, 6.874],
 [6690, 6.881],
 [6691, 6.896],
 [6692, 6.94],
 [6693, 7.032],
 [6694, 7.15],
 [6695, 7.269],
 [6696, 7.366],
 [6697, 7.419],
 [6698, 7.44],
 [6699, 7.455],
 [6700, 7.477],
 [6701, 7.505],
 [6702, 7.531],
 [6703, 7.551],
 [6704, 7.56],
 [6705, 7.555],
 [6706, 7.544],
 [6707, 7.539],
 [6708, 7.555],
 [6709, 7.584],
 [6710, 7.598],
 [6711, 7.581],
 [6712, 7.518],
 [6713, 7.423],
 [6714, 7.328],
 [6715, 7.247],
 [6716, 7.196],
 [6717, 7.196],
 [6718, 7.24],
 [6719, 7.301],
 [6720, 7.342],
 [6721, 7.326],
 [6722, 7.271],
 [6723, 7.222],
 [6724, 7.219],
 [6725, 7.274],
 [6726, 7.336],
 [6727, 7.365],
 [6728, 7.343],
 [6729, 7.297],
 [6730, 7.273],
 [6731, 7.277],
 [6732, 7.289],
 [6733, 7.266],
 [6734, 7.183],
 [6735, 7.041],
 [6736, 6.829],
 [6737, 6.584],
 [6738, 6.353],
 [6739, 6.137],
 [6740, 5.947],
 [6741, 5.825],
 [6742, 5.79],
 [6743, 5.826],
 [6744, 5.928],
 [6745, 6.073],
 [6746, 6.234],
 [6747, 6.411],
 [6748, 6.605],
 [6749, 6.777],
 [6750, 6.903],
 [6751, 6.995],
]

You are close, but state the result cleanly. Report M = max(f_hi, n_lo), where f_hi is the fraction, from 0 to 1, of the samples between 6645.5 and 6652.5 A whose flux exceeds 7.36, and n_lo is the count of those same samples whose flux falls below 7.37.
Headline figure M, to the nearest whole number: 2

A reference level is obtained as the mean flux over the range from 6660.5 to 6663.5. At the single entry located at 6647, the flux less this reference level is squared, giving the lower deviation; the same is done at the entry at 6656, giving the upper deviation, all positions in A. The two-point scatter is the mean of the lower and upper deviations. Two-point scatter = 0.24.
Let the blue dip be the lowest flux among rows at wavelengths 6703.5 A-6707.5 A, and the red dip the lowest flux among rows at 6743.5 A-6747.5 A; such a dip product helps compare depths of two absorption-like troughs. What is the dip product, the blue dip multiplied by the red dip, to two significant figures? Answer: 45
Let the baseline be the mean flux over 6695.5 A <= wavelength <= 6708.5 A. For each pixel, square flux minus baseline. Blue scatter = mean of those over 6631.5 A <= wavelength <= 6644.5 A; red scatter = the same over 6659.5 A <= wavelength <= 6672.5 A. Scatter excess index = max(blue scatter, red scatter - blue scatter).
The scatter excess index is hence 0.18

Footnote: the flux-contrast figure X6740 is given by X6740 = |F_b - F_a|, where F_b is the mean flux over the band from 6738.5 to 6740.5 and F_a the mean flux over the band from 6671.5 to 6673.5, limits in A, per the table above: 1.5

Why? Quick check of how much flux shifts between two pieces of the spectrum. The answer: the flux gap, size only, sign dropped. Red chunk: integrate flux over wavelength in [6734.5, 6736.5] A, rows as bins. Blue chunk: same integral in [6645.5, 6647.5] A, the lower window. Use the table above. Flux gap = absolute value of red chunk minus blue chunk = 1.4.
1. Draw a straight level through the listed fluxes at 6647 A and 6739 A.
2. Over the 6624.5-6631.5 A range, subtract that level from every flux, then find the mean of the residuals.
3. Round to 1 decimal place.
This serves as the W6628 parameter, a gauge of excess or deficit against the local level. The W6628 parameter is -0.9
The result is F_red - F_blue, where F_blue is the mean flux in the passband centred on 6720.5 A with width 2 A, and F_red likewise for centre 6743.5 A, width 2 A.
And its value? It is -1.5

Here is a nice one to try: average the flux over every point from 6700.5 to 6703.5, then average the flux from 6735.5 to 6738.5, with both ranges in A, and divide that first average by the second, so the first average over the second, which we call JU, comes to 1.14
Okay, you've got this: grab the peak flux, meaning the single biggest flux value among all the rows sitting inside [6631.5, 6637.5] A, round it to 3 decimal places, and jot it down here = 7.115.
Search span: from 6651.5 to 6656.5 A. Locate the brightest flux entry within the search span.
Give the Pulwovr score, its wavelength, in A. 6652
